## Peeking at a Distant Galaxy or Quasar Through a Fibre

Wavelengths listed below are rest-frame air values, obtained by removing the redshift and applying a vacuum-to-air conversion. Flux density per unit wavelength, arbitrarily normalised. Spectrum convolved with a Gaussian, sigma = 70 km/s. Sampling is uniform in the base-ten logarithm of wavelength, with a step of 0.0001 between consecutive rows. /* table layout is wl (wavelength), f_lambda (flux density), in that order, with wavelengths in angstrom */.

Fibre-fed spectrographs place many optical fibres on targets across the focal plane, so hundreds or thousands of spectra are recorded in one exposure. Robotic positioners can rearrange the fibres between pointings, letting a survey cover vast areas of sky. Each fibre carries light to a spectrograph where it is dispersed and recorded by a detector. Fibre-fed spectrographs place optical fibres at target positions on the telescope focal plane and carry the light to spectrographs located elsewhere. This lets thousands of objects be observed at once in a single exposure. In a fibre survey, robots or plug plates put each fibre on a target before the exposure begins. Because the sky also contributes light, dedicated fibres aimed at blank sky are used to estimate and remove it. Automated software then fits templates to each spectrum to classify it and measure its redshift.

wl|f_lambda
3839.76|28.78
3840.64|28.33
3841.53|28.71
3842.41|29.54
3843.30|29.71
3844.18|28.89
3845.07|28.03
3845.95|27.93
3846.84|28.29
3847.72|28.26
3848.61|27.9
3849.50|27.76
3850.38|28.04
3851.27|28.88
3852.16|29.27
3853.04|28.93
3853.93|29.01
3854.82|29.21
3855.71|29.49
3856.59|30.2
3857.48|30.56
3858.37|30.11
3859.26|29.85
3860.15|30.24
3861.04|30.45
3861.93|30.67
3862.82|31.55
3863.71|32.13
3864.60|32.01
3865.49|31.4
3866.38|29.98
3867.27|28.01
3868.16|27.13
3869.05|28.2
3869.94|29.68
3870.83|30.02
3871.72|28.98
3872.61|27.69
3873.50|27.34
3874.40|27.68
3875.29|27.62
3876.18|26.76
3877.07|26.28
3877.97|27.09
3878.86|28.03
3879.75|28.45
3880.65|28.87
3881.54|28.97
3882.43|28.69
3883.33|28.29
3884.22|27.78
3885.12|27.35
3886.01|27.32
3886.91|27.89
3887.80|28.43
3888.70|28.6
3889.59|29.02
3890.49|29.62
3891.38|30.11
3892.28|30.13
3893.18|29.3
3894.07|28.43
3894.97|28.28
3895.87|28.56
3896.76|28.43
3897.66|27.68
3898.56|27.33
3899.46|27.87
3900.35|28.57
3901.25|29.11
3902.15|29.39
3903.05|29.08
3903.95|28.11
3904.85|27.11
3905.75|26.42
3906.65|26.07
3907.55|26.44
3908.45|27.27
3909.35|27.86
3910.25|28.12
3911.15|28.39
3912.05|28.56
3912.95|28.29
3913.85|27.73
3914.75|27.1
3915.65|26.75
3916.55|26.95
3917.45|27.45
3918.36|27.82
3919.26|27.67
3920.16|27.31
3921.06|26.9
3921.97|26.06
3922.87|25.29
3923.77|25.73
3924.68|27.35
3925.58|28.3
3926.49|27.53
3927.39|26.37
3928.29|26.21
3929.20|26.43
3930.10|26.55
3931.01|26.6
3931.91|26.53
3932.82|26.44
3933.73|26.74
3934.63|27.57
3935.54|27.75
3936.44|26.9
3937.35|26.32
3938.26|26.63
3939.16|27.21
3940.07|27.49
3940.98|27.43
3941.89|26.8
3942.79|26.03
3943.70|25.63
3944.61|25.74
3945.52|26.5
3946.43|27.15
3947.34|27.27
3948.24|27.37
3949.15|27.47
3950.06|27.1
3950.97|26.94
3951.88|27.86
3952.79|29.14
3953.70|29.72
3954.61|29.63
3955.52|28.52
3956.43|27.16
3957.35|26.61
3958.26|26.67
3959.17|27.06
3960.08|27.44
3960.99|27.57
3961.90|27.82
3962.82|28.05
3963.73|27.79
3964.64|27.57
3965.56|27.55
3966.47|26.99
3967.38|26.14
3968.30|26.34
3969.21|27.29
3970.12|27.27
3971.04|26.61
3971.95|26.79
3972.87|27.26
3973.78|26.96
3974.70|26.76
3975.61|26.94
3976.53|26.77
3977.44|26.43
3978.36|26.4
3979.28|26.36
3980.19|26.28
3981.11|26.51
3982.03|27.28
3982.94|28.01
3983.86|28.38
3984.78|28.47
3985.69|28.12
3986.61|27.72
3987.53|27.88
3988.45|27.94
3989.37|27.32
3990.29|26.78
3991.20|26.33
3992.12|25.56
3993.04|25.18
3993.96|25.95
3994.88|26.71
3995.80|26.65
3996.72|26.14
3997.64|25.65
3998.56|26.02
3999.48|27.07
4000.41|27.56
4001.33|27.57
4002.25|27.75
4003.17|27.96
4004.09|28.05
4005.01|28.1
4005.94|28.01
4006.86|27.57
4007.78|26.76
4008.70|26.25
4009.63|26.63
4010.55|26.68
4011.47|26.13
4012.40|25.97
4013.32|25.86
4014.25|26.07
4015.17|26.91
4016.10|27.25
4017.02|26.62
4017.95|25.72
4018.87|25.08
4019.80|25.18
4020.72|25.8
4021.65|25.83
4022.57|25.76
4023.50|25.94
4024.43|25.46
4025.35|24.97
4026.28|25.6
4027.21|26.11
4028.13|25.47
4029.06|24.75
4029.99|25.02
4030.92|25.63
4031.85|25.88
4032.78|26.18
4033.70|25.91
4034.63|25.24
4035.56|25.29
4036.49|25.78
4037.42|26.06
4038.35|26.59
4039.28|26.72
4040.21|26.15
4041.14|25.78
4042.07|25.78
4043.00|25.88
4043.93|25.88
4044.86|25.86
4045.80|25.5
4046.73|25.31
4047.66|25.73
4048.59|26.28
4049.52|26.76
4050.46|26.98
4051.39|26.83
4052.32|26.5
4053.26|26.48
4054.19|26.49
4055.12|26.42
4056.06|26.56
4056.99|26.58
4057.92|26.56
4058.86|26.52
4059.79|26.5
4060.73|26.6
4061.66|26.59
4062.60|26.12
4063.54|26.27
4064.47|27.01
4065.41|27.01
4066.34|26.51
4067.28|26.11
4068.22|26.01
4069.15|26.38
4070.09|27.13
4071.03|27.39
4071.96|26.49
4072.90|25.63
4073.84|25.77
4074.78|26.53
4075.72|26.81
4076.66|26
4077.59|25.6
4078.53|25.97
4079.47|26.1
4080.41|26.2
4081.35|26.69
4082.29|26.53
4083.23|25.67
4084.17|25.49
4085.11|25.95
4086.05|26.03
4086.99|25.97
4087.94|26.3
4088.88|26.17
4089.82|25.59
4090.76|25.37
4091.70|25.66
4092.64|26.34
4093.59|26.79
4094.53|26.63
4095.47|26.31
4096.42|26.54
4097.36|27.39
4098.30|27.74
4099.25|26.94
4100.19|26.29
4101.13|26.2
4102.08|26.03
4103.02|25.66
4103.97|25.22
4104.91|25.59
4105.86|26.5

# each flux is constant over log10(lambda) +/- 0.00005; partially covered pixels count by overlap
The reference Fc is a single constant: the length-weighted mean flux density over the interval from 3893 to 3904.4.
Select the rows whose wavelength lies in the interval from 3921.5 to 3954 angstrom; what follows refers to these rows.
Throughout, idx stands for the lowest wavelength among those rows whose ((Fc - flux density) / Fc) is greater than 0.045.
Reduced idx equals 3921.97 angstrom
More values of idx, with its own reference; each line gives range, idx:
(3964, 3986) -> 3966.47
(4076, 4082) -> 4076.66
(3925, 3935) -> 3927.39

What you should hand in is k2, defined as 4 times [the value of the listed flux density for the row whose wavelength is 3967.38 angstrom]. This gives 105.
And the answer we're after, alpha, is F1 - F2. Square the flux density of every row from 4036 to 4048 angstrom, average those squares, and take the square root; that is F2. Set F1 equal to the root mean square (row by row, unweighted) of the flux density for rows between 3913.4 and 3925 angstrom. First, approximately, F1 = 26.9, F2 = 25.9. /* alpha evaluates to 1.0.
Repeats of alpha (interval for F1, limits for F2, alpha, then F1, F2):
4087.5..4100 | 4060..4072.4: -0.1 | 26.5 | 26.6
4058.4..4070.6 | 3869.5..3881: -1.5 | 26.5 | 28.1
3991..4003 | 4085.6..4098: 0.2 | 26.5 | 26.2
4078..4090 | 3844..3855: -2.4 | 26.1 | 28.5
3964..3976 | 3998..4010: -0.4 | 27.0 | 27.3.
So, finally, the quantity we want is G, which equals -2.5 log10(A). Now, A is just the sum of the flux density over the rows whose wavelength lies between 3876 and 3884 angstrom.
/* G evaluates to -6.0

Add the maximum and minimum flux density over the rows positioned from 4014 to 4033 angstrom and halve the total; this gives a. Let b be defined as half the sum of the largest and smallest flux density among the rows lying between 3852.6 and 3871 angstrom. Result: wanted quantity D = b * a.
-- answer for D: 770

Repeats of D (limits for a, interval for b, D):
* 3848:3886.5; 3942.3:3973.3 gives 808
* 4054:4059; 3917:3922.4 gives 714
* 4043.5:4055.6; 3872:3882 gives 722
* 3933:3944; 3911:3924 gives 719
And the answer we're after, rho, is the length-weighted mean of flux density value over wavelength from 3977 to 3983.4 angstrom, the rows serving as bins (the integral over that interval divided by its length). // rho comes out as 26.7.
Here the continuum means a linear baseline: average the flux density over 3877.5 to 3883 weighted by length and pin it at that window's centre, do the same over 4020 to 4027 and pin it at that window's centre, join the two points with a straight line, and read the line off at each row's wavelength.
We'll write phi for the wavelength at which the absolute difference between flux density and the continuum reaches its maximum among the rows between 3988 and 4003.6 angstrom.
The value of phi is 4003.17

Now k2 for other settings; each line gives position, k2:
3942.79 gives 104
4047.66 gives 103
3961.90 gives 111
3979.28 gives 105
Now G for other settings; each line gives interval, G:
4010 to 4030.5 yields -6.9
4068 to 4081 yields -6.4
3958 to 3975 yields -6.8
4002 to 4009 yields -5.9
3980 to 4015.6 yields -7.6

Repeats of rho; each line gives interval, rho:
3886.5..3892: 29.0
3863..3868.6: 30.2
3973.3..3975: 26.9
